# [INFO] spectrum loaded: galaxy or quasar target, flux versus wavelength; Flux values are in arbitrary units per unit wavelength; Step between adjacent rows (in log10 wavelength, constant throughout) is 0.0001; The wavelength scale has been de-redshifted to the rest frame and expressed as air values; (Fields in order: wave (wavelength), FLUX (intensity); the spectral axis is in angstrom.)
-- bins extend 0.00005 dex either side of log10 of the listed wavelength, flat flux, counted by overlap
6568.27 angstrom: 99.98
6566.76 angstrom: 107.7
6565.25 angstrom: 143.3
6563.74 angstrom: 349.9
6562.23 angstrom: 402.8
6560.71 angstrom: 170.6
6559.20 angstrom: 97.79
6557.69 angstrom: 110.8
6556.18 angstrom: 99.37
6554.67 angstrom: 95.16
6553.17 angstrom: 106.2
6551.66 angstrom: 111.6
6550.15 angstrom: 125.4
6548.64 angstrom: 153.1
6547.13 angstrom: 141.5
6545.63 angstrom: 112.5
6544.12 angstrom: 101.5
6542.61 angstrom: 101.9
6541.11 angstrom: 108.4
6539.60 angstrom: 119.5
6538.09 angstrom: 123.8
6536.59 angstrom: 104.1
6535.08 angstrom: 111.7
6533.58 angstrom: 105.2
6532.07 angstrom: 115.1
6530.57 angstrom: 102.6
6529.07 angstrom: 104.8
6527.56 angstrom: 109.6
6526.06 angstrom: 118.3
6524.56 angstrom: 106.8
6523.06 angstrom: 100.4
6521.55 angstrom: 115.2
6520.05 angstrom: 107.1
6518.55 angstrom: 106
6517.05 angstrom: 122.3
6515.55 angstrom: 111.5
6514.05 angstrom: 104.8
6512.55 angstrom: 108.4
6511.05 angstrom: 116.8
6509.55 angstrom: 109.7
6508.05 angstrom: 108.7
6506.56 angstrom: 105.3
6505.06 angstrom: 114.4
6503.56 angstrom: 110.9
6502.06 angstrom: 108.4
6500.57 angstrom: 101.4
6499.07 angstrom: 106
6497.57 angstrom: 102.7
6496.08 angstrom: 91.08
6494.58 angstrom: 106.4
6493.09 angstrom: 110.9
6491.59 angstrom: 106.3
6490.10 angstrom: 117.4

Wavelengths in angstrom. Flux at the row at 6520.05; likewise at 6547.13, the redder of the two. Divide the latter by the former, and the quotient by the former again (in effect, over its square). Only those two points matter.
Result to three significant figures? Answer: 0.0123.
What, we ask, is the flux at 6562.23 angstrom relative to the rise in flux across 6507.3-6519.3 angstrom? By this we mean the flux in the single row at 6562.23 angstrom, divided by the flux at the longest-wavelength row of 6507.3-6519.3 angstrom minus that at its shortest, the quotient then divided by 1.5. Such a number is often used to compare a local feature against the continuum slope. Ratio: -99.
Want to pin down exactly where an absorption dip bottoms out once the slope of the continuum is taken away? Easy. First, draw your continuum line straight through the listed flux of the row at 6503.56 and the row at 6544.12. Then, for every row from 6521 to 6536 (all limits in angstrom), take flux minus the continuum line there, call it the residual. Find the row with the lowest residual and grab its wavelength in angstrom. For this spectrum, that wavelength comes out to 6523.06 angstrom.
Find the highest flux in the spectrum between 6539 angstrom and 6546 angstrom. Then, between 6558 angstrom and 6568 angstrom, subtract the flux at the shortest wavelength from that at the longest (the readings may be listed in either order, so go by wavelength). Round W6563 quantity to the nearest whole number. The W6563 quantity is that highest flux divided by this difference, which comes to 12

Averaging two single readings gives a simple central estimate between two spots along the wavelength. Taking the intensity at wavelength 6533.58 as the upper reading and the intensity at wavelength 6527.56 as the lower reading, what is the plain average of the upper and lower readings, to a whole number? 107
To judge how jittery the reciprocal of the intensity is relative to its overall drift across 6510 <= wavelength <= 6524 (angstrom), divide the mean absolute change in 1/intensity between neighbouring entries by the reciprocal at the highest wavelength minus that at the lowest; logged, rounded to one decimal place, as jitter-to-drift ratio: 0.5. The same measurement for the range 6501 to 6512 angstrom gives -0.5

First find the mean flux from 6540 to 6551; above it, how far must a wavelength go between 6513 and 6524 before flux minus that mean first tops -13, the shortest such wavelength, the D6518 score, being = 6515.55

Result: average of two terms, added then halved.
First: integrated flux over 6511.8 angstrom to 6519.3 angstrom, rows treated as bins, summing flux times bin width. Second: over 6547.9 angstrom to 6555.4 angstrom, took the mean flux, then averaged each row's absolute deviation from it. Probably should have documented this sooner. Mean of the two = 423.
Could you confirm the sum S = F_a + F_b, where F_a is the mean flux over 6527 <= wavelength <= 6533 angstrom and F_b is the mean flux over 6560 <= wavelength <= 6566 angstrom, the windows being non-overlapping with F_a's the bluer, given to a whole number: 375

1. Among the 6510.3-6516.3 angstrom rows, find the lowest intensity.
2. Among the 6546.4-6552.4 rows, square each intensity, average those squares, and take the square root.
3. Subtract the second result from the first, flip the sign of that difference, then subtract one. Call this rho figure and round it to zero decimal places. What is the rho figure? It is 28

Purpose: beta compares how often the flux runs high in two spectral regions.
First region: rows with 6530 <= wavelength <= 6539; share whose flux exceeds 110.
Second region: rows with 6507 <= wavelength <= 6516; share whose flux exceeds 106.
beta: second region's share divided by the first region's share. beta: 1.7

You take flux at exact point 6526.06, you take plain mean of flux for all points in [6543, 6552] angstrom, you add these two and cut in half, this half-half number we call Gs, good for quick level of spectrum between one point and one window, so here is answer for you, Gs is 121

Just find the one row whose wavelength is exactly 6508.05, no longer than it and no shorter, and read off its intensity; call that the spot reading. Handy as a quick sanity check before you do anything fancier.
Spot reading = 108.7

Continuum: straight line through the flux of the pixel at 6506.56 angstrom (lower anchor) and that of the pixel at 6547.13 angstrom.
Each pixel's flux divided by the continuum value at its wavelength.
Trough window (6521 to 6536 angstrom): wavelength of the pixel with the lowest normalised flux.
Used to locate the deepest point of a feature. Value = 6530.57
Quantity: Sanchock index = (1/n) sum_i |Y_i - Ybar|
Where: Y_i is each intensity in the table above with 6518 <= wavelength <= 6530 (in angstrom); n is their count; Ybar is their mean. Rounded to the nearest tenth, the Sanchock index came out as 4.4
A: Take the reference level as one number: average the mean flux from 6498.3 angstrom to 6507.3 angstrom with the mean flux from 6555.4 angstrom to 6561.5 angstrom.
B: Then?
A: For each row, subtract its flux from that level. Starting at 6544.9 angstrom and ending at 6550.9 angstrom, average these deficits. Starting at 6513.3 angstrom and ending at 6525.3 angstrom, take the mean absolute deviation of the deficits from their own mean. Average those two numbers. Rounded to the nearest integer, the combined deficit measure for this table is -7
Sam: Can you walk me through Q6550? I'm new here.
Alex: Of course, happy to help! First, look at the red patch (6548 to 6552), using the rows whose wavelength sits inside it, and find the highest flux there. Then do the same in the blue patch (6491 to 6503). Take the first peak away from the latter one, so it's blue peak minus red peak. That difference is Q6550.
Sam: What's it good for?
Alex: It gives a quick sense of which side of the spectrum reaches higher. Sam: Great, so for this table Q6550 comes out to -42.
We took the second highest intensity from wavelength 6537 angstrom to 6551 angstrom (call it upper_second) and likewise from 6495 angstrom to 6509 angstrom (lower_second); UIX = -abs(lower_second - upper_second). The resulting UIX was -31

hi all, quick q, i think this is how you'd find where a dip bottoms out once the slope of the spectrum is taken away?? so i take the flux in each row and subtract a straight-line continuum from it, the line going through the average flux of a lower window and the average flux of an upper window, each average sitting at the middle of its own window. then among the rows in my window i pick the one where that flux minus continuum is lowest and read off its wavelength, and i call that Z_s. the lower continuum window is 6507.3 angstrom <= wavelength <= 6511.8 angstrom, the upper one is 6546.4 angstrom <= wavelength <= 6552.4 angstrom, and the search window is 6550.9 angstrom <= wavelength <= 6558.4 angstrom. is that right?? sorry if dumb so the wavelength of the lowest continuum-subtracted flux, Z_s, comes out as 6554.67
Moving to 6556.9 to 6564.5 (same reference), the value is 6559.20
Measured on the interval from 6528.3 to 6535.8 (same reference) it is 6530.57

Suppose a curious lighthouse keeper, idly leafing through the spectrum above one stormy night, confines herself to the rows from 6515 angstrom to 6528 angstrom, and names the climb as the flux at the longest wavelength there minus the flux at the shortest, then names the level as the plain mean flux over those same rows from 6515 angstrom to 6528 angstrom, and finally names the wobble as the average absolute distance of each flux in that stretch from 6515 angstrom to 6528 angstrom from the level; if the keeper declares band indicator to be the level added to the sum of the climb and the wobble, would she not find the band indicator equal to 114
